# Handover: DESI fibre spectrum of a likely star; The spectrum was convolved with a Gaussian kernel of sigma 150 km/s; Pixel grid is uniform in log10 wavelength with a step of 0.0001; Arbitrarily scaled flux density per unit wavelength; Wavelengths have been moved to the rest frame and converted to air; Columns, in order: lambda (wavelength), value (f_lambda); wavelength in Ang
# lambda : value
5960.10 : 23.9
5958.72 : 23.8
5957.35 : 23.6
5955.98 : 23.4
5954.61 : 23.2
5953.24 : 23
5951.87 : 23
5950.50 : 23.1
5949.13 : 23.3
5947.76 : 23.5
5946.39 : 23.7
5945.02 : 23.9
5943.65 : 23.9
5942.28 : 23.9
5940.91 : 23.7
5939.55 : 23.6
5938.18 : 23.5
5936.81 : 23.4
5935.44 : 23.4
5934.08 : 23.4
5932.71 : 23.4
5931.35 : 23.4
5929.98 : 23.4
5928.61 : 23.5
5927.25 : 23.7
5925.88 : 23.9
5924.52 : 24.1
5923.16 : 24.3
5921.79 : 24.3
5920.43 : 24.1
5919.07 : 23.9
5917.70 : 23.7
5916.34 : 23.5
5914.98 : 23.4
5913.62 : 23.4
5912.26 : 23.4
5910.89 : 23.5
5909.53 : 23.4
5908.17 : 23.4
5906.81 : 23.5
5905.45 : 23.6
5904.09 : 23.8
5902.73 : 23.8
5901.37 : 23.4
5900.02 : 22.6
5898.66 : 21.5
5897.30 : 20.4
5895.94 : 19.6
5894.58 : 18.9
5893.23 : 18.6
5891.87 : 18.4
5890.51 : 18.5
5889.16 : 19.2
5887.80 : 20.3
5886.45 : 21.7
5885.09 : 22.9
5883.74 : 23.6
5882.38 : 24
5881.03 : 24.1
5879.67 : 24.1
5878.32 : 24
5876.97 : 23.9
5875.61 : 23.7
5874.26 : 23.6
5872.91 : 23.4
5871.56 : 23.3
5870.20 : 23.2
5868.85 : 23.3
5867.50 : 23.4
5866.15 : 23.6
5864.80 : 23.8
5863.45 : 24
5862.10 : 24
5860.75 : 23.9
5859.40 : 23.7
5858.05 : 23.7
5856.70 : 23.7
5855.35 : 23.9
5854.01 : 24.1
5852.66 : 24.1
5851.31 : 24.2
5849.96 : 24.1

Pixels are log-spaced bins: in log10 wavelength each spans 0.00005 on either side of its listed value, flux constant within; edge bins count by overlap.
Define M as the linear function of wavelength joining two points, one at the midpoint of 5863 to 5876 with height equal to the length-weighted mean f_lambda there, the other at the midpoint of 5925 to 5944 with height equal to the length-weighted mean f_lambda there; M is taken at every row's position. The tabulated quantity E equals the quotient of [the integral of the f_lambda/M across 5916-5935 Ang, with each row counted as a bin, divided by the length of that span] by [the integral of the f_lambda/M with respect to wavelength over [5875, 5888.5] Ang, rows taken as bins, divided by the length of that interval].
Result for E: 1.02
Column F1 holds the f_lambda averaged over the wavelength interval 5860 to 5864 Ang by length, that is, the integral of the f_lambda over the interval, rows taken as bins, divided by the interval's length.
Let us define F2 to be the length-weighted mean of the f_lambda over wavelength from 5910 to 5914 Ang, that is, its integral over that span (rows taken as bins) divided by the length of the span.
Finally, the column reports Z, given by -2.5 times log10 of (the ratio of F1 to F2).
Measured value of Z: -0.03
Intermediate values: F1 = 24.0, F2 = 23.4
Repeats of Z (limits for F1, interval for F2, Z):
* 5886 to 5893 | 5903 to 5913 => 0.20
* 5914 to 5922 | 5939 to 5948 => 0.00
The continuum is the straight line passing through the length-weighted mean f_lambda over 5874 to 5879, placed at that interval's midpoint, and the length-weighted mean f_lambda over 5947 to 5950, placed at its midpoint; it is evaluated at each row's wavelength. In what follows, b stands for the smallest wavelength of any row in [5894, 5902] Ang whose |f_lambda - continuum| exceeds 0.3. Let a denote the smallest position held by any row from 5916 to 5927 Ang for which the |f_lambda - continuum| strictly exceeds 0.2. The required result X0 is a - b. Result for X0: 24.5 Ang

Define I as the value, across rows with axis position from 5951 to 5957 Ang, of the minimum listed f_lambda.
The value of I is 23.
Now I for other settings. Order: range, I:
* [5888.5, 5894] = 18.4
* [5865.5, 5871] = 23.2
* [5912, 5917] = 23.4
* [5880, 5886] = 22.9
